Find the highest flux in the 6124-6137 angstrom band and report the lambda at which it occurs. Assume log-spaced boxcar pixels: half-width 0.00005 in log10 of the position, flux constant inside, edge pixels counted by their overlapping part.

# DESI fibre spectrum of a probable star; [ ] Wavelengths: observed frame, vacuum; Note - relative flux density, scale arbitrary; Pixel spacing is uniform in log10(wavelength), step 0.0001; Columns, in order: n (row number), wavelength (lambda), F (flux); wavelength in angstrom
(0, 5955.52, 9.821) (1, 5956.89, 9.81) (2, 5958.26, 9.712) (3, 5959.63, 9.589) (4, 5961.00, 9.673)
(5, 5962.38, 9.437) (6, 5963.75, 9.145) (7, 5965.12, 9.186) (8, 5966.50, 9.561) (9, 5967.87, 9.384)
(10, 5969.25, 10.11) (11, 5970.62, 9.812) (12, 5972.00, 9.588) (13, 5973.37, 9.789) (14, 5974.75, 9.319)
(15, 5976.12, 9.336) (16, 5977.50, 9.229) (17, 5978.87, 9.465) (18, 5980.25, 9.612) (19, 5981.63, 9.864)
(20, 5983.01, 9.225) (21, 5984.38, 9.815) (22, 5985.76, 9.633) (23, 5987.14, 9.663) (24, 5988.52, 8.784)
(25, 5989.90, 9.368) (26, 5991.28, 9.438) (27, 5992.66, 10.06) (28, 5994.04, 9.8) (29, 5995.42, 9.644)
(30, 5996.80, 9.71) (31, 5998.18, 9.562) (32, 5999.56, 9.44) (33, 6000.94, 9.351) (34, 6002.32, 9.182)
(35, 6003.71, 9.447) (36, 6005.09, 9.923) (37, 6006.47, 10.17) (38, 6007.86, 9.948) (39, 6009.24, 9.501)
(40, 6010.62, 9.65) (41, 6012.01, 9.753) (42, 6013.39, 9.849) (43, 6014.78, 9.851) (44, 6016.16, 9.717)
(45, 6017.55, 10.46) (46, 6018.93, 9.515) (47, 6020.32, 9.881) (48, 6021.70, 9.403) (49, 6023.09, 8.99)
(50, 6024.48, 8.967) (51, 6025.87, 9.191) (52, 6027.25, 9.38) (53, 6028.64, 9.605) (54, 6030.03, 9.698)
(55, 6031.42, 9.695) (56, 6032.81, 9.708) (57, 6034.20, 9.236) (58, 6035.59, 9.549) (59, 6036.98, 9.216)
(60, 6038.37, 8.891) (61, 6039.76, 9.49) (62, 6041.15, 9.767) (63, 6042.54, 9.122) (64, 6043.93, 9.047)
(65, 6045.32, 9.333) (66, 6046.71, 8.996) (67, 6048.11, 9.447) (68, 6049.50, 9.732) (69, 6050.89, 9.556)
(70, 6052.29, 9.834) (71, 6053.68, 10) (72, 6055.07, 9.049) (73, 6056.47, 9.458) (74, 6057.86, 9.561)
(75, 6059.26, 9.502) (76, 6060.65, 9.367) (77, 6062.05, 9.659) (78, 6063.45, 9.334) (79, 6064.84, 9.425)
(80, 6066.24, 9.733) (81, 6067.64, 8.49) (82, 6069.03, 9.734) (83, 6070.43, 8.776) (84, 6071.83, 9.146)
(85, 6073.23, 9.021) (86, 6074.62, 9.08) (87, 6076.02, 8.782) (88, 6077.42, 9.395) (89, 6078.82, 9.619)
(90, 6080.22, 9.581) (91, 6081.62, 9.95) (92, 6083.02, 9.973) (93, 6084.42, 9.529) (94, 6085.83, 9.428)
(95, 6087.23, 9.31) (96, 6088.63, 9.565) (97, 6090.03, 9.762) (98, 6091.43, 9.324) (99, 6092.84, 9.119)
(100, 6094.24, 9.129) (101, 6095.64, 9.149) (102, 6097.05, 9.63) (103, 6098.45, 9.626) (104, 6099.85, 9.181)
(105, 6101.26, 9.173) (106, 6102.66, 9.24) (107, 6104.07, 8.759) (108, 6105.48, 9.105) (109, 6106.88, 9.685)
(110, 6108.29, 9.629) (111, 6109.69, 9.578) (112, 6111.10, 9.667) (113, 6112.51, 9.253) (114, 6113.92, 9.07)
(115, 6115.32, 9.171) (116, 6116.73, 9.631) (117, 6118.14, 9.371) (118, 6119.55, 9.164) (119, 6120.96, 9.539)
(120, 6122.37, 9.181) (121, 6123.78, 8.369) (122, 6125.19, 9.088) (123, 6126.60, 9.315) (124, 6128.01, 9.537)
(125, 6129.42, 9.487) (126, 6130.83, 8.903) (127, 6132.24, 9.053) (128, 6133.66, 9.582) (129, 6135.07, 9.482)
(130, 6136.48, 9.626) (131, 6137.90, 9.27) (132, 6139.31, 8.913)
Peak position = 6136.48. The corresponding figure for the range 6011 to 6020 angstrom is 6017.55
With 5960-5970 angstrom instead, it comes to 5969.25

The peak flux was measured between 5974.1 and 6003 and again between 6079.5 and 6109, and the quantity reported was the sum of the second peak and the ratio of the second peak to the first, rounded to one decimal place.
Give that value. 11.0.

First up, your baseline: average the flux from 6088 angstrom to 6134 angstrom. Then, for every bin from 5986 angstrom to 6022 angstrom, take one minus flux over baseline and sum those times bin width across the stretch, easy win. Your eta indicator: -1.4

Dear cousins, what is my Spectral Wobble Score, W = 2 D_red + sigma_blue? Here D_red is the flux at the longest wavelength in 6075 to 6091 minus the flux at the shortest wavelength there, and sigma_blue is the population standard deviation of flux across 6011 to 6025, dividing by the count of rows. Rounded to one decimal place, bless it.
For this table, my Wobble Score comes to 2.4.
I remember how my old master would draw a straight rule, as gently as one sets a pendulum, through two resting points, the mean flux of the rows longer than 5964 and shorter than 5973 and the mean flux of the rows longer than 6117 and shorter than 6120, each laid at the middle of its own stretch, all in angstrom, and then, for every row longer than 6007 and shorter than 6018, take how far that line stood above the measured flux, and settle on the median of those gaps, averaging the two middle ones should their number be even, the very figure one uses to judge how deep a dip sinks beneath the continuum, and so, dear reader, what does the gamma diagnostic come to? -0.29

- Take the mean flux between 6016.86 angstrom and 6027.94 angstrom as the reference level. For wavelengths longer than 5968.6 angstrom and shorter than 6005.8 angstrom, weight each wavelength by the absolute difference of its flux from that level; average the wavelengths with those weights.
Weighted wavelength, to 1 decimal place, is 5986.0 angstrom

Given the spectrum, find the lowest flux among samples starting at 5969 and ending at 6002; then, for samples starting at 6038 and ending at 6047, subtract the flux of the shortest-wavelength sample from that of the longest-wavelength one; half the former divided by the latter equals 42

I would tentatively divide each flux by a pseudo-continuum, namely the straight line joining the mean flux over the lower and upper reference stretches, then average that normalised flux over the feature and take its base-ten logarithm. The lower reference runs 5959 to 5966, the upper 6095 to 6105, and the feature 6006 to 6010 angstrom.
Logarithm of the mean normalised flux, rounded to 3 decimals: 0.023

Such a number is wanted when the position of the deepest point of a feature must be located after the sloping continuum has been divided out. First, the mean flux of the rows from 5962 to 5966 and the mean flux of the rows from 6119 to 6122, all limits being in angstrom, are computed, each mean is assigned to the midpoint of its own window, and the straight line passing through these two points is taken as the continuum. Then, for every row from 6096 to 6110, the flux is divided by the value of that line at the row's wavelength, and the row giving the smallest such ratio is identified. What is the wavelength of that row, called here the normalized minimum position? 6104.07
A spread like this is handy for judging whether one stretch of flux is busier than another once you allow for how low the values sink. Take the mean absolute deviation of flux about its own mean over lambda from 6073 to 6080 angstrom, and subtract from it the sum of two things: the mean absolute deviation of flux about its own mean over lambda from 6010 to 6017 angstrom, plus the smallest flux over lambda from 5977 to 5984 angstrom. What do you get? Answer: -9.03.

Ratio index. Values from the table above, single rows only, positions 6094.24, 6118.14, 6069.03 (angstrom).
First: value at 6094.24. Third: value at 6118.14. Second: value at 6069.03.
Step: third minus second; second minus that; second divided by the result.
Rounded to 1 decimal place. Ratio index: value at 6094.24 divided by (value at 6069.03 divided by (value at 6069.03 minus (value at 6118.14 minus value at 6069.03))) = 9.5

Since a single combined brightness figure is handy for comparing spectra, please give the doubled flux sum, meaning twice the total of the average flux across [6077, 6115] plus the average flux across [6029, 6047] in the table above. 37.6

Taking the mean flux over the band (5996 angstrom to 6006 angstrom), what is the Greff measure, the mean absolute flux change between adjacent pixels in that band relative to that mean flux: 0.022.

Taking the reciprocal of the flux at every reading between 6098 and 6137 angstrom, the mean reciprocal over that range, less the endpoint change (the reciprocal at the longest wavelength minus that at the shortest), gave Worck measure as 0.108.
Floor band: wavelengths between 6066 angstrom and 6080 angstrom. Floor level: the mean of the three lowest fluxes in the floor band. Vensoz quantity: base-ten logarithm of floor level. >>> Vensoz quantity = 0.939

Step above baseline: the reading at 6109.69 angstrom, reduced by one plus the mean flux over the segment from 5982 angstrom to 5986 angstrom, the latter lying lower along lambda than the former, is -1.0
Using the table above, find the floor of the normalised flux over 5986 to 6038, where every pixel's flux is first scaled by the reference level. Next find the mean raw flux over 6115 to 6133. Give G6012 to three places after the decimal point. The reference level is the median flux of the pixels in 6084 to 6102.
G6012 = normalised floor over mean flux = 0.102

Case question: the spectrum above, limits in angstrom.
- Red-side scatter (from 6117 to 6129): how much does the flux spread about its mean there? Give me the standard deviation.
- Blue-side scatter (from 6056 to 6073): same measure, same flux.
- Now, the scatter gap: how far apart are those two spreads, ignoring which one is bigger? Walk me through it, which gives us 0.01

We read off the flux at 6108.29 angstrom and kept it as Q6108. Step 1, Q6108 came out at 9.629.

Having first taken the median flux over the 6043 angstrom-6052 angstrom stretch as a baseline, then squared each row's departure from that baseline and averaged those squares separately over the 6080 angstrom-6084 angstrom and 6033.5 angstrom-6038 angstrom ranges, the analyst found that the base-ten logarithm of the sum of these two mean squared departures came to -0.6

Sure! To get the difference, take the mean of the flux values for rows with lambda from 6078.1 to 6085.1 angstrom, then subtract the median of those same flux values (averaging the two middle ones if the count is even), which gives 0.11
